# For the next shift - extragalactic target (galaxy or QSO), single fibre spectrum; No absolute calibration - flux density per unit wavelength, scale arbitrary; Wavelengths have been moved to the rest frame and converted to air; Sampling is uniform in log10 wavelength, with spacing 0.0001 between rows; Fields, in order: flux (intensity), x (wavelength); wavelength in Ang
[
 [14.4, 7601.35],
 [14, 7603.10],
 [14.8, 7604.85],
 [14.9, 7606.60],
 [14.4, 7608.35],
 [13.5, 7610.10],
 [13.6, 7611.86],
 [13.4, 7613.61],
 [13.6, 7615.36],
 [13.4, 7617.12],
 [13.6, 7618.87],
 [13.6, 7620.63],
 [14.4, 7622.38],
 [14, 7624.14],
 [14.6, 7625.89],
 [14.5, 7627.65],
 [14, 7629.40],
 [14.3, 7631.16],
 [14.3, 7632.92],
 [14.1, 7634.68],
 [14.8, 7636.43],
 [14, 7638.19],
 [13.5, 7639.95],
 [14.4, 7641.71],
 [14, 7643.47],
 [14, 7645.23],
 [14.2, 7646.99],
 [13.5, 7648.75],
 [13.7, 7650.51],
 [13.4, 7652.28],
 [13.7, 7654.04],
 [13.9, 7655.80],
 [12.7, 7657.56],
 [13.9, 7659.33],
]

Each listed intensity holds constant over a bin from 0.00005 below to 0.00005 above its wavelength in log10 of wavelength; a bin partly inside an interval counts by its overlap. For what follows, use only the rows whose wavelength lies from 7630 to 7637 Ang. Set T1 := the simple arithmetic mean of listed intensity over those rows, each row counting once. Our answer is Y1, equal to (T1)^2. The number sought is 207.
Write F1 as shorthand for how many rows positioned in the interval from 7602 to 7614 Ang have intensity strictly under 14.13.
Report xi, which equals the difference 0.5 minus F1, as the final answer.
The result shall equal -3.5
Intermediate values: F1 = 4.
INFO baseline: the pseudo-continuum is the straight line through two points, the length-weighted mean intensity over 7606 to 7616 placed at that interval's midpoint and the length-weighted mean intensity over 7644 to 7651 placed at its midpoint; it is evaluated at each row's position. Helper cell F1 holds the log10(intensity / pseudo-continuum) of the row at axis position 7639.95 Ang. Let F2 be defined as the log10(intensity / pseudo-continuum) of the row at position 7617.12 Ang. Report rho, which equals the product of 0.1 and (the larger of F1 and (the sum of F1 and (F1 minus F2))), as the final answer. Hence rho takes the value -0.0008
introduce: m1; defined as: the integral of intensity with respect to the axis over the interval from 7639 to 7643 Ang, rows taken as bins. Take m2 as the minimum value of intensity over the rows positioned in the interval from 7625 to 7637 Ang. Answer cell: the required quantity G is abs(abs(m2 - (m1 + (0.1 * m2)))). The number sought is 43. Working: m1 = 56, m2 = 14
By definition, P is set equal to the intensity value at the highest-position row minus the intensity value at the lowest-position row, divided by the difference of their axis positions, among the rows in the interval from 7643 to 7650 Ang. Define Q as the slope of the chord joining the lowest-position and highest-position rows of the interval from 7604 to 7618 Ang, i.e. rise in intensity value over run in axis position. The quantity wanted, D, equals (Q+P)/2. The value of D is -0.10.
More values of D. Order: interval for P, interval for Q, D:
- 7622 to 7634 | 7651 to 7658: -0.07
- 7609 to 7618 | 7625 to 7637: 0.00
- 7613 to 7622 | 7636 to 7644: -0.04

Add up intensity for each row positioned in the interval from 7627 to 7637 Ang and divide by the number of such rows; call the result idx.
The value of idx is 14.3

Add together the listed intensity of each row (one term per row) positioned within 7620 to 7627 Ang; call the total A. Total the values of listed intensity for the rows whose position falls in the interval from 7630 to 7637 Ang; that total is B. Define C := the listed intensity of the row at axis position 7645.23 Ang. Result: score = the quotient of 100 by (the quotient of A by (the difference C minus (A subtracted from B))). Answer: 23.1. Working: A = 56.6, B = 57.5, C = 14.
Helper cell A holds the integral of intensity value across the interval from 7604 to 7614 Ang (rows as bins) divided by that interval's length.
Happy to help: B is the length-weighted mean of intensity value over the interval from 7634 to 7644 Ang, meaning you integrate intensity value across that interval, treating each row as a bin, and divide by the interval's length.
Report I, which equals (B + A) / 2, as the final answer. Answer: 14.1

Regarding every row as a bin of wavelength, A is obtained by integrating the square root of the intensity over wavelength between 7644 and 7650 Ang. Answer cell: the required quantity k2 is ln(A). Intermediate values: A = 22.4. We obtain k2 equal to 3.11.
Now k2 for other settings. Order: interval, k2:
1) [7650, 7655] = 2.91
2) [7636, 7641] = 2.93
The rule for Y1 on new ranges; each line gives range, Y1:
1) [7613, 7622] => 183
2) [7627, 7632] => 204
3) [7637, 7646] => 195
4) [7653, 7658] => 180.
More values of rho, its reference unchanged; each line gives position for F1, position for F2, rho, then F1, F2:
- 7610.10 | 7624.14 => -0.0012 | -0.012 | 0.004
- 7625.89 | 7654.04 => 0.0049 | 0.022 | -0.005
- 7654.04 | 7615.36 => -0.0002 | -0.005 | -0.009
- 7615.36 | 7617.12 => -0.0002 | -0.009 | -0.015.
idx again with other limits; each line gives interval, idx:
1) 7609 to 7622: 13.5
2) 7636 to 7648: 14.1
